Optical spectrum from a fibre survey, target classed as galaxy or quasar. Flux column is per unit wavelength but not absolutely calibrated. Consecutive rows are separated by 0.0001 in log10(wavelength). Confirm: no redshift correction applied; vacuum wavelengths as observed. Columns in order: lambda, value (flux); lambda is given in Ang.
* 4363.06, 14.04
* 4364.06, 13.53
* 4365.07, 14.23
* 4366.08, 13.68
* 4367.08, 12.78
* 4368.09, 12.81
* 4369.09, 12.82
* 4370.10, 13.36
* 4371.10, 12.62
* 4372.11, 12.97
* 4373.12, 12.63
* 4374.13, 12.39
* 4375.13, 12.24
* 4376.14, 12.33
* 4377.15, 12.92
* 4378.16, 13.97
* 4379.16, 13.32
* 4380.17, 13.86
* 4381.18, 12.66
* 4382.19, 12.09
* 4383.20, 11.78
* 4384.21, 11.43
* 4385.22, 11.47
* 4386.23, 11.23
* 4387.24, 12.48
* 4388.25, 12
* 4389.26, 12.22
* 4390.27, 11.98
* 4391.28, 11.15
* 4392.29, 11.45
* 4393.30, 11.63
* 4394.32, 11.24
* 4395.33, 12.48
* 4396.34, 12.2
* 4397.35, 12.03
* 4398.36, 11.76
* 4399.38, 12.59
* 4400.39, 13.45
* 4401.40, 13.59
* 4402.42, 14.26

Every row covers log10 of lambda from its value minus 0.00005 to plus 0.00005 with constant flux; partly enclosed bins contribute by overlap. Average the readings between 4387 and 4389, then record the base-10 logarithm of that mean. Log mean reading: 1.09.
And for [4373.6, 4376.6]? 1.09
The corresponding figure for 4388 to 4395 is 1.07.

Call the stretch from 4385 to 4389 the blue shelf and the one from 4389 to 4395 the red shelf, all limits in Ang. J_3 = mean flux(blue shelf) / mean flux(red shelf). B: 1.02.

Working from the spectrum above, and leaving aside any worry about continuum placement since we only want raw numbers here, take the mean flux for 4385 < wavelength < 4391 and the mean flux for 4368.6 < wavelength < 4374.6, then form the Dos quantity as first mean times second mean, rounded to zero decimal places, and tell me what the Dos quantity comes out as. 152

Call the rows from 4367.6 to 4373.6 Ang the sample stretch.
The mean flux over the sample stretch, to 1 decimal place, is 12.9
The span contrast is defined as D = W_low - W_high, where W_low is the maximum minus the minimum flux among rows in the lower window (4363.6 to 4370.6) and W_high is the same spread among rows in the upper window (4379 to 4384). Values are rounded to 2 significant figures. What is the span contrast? -0.63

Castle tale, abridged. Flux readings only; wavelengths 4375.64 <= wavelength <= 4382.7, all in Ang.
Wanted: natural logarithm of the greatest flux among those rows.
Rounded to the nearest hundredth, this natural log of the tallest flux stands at 2.64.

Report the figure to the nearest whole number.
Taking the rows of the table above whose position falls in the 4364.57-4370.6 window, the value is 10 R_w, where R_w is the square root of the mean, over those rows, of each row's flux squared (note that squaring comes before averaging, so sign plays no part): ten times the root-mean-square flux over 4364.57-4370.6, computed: 133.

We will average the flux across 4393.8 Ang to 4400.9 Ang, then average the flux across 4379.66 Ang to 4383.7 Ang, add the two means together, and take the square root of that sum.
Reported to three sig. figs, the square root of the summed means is 4.98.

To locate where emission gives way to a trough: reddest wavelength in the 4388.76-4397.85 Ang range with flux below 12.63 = 4397.35 Ang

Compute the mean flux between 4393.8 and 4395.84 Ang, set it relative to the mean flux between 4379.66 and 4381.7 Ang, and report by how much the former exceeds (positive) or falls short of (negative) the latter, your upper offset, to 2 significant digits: -1.4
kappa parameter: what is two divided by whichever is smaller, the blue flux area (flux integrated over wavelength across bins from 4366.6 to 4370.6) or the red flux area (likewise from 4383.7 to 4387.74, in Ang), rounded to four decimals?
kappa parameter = 0.0425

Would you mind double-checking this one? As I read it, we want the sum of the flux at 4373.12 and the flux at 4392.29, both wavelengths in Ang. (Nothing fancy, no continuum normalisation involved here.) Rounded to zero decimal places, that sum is 24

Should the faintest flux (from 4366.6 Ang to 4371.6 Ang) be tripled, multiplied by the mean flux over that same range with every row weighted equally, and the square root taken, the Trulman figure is 22.1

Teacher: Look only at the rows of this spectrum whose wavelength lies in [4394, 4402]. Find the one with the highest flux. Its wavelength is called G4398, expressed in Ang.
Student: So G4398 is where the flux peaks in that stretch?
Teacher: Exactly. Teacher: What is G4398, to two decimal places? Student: 4401.40 Ang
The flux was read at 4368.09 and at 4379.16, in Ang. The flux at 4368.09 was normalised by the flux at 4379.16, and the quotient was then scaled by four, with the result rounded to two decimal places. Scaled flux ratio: 3.85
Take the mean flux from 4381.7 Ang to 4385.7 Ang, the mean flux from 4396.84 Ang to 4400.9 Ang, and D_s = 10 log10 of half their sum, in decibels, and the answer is 10.8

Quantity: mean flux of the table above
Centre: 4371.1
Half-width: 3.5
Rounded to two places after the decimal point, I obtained 12.80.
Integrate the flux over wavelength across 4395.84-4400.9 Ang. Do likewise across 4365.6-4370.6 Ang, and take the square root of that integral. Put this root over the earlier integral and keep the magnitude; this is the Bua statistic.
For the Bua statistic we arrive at 0.129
